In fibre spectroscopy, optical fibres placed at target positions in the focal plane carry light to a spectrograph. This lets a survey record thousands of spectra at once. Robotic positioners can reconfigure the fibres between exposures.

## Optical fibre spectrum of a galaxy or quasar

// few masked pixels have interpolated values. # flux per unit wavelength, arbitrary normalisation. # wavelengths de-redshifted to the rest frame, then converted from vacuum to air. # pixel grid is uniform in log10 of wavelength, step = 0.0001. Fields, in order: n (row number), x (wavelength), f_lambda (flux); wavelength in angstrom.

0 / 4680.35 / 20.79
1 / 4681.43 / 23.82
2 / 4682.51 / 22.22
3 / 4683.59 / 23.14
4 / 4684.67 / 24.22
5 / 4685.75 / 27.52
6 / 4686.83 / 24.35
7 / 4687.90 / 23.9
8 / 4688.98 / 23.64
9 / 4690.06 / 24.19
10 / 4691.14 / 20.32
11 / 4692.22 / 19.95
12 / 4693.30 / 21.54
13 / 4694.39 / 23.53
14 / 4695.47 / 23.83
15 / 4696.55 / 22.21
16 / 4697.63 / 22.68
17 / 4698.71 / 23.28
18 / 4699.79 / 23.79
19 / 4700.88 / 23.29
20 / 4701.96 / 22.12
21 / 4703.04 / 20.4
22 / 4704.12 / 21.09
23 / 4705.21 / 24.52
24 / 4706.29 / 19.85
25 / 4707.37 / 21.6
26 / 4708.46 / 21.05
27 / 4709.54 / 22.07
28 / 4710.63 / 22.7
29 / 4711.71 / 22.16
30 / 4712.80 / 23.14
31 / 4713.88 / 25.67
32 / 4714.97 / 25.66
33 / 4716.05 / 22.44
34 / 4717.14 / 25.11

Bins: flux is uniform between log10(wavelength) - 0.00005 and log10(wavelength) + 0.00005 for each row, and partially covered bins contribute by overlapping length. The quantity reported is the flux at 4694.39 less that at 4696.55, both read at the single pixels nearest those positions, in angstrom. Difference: 1.3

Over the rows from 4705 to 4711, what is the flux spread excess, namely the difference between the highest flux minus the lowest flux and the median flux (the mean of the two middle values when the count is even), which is -17.2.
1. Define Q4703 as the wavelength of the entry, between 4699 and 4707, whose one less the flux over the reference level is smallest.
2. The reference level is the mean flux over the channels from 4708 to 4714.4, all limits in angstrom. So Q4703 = 4705.21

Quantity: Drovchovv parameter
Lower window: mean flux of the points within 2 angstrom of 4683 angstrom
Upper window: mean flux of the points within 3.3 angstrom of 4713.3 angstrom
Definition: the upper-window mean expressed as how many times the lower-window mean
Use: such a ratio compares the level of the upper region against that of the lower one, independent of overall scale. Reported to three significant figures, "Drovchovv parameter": 1.01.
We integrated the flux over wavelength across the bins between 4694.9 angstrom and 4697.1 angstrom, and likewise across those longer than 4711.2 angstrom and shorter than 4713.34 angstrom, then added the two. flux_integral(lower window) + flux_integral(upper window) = 99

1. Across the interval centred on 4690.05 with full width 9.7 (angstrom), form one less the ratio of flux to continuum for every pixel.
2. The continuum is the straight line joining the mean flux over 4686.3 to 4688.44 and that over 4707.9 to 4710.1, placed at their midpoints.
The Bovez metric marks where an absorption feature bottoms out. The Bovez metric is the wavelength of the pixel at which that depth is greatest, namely 4692.22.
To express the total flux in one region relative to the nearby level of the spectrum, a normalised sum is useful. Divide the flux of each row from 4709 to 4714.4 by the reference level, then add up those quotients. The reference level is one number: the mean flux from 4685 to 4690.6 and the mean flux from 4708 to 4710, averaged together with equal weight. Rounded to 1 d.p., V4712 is 5.0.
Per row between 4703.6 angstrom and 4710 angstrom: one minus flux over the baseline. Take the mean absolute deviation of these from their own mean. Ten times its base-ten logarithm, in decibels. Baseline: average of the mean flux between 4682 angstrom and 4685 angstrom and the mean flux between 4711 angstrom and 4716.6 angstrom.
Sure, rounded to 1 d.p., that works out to -13.4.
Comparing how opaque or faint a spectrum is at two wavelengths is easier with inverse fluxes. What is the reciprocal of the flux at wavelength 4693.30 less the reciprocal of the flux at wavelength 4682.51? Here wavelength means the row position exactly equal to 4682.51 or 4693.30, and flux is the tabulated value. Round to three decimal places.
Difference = 0.001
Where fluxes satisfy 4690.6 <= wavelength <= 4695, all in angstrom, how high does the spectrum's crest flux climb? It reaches 23.53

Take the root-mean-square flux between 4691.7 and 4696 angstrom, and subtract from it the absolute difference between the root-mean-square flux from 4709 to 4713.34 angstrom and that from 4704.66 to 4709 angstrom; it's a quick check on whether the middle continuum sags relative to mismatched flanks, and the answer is 21.6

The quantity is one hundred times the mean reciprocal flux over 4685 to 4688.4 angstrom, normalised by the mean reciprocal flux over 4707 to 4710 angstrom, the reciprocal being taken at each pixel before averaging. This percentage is 86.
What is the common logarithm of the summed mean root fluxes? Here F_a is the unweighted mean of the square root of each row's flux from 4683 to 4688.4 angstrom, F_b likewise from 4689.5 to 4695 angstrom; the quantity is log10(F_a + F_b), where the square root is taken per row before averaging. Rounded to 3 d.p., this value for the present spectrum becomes 0.984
